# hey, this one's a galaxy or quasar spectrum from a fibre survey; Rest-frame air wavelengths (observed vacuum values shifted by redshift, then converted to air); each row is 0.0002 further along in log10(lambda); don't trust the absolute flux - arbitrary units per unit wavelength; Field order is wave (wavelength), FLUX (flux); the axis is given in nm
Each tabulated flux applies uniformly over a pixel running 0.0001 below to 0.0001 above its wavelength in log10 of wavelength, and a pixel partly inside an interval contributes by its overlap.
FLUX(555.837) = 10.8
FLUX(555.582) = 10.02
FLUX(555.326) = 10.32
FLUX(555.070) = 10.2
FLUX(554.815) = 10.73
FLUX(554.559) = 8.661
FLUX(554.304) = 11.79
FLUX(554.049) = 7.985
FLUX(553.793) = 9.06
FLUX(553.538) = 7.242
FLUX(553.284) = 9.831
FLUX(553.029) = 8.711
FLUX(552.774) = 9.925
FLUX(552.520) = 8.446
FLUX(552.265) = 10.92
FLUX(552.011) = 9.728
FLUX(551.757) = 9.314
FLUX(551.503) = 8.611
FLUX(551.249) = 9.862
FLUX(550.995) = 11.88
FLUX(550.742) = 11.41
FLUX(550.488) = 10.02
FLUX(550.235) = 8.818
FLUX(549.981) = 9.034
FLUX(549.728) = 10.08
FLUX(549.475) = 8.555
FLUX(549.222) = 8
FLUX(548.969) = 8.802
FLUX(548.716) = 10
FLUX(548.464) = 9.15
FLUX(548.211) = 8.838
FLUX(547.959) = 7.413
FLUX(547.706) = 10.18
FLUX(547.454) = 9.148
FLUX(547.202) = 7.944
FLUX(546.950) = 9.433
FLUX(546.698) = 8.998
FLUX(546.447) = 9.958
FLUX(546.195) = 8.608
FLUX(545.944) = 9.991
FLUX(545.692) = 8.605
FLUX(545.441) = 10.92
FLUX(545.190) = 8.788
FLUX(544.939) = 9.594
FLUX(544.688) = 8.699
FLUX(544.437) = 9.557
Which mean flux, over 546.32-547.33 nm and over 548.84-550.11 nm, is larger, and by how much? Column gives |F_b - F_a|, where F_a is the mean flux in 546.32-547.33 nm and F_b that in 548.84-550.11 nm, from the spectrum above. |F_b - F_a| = 0.19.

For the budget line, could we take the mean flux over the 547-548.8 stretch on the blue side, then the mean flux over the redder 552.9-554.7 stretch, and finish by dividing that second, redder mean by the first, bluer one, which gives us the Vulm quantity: 1.01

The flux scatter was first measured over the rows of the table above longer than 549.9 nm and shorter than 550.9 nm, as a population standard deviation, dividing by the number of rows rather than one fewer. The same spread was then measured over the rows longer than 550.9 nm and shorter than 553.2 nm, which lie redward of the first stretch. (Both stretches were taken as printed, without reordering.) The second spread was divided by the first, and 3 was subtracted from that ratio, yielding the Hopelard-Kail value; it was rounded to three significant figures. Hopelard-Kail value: -1.96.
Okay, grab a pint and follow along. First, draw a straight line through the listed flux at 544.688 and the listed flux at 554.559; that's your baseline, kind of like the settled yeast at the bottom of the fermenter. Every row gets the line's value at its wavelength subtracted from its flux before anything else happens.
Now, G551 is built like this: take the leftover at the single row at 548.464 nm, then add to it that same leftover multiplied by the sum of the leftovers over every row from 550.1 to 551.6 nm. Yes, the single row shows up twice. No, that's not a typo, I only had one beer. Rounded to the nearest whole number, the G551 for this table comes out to 4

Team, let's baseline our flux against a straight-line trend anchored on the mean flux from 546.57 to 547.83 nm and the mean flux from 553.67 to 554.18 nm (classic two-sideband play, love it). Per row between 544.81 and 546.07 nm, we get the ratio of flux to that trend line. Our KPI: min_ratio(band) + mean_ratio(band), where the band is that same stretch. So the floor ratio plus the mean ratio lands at 1.96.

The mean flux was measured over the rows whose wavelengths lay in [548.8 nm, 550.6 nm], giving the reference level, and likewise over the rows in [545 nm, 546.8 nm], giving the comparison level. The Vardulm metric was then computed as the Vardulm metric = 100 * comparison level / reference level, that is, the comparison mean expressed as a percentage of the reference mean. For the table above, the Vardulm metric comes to 104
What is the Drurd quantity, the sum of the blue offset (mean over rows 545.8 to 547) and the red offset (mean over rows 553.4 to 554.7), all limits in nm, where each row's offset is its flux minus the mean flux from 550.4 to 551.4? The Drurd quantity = -3.2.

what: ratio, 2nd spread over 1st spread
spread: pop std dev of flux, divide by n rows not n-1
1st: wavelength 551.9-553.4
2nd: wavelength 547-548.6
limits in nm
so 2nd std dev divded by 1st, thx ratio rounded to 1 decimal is 1.1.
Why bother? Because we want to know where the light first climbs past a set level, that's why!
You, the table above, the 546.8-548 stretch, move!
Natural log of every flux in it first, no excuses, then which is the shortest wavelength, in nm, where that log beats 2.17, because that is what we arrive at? 546.950 nm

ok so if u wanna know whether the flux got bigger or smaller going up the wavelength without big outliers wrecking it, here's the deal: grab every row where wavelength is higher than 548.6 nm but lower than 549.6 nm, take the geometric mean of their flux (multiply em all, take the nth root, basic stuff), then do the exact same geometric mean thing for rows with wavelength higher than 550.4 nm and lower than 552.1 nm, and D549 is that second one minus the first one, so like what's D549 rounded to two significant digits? 1.3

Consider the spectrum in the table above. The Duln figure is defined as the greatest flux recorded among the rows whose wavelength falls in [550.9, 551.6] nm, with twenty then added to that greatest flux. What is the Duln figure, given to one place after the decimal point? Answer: 31.9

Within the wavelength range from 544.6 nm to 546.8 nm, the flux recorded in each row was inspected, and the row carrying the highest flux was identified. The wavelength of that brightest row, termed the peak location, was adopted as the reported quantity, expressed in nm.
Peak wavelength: 545.441 nm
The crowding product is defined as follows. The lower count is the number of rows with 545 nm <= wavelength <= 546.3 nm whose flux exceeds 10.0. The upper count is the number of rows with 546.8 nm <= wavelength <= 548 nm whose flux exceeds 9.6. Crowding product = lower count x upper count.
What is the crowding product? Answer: 1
